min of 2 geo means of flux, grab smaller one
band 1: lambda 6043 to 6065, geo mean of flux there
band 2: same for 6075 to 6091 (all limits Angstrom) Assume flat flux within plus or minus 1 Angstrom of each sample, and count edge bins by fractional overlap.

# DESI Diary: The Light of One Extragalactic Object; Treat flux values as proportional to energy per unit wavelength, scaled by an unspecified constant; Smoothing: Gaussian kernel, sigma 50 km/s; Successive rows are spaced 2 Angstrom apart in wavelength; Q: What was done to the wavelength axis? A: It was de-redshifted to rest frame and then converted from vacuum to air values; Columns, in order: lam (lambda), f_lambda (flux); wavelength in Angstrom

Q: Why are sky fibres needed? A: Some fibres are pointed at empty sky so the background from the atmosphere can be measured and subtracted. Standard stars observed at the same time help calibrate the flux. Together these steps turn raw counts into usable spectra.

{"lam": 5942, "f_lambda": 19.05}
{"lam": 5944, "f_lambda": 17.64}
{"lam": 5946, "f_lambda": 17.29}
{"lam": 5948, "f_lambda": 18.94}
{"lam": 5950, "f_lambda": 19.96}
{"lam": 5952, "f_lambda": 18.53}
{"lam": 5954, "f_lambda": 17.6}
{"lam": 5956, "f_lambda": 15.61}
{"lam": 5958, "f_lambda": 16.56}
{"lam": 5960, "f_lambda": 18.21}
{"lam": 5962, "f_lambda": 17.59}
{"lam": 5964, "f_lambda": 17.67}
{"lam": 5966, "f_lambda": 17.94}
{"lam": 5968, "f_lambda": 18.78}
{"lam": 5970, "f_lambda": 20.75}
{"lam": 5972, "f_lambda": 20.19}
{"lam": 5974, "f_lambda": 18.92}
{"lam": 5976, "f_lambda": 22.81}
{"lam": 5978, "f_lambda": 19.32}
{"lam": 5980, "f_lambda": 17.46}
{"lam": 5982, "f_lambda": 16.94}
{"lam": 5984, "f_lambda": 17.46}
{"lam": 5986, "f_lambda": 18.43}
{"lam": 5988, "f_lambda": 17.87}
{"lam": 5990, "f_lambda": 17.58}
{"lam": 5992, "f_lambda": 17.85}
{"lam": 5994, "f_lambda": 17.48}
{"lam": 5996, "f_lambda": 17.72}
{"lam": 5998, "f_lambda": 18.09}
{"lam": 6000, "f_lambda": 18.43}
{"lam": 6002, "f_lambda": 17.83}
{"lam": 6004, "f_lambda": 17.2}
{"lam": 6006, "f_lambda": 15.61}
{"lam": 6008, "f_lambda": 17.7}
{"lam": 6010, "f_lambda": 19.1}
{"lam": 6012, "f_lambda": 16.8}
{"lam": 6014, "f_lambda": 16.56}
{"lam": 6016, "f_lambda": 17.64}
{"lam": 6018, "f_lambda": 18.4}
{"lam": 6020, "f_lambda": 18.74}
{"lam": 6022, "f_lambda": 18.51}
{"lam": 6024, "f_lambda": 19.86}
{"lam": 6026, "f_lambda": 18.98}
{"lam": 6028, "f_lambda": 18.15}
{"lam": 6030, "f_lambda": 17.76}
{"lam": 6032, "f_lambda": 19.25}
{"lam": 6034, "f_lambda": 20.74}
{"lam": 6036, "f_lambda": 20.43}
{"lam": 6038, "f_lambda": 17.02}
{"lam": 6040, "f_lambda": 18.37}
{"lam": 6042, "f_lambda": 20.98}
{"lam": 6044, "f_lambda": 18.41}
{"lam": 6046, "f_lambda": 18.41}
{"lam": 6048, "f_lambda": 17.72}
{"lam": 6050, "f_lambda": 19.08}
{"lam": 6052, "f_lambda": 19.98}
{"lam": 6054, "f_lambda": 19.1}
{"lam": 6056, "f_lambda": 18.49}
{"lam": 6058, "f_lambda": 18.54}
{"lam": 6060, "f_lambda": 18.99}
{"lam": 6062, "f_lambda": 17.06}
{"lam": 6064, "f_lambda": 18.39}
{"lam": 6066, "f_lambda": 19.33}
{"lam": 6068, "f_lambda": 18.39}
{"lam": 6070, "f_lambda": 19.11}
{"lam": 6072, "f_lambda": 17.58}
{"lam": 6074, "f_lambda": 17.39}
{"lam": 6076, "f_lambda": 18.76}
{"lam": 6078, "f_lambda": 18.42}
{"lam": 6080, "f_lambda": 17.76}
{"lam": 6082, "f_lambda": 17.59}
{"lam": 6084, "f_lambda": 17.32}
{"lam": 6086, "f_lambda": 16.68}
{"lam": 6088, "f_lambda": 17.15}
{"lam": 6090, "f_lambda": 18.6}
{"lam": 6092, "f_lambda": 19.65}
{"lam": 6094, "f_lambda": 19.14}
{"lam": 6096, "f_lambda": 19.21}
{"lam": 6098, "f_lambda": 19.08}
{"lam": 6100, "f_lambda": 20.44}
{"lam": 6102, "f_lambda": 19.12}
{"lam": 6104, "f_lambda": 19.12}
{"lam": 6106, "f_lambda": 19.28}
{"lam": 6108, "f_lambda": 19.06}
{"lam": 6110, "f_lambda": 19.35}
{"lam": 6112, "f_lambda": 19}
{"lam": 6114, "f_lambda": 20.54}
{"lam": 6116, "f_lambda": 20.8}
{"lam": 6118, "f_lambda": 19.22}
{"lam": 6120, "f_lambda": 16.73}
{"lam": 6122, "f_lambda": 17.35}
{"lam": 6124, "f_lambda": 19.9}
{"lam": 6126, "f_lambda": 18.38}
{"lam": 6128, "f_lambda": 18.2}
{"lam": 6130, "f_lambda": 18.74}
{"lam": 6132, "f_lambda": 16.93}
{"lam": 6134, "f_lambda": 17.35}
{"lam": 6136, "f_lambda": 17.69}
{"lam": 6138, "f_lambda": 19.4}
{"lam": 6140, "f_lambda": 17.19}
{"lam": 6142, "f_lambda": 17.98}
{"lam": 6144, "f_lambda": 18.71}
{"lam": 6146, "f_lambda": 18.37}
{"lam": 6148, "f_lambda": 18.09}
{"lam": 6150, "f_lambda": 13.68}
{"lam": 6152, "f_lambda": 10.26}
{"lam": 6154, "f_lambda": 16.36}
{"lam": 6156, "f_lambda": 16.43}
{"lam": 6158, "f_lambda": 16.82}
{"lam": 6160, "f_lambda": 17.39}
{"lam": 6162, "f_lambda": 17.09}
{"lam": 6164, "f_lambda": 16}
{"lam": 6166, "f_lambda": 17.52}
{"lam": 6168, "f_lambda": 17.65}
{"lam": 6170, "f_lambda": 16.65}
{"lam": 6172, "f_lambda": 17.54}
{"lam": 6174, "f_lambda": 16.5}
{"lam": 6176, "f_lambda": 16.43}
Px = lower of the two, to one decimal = 17.8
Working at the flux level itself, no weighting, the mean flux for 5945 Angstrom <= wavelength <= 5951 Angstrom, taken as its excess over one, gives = 17.7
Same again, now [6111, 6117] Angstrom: 19.1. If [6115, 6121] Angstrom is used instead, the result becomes 17.9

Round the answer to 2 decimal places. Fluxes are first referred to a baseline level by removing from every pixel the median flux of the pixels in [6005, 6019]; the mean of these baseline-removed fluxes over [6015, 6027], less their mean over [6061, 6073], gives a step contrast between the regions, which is 0.38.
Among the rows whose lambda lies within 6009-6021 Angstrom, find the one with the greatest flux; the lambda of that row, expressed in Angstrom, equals 6010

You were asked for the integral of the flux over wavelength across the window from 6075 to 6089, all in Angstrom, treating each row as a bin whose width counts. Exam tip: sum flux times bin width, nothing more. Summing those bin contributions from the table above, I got 247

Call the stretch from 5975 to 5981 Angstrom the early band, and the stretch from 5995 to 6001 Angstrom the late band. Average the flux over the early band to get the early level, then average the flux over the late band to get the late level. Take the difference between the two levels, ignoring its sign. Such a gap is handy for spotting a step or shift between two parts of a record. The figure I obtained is 1.8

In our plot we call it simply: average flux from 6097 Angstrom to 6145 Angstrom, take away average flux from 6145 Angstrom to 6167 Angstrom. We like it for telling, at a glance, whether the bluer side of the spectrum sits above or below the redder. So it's 2.5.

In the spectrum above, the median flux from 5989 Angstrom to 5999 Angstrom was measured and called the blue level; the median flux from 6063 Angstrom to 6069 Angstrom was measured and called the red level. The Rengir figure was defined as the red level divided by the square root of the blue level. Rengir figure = 4.37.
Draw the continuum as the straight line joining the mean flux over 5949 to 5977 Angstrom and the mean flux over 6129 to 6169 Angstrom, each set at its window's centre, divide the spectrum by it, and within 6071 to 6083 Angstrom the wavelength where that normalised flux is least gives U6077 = 6074 Angstrom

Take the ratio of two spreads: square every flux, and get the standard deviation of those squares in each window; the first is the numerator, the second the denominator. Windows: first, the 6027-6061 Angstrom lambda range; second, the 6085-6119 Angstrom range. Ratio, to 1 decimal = 1.1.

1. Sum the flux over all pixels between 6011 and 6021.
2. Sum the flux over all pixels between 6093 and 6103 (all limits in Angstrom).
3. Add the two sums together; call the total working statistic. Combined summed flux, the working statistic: 185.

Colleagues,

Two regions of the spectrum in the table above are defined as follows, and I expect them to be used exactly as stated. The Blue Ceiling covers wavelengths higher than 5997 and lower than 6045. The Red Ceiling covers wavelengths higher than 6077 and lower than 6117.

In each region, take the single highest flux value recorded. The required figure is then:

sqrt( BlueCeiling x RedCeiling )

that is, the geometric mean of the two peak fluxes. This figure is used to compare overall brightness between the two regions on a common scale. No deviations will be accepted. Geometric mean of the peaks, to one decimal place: 20.9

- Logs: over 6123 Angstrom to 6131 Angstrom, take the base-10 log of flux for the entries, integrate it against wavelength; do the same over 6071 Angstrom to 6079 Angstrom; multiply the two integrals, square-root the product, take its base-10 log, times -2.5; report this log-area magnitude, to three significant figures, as -2.51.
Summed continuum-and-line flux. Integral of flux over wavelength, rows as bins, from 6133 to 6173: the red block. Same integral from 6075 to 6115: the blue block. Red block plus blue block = 1427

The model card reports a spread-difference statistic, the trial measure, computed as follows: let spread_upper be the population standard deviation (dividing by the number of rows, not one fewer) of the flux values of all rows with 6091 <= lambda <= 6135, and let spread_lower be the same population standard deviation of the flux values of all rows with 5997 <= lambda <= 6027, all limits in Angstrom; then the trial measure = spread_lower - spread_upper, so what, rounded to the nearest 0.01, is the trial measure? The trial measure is -0.01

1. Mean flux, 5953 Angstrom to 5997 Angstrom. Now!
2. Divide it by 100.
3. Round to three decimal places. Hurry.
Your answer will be 0.182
